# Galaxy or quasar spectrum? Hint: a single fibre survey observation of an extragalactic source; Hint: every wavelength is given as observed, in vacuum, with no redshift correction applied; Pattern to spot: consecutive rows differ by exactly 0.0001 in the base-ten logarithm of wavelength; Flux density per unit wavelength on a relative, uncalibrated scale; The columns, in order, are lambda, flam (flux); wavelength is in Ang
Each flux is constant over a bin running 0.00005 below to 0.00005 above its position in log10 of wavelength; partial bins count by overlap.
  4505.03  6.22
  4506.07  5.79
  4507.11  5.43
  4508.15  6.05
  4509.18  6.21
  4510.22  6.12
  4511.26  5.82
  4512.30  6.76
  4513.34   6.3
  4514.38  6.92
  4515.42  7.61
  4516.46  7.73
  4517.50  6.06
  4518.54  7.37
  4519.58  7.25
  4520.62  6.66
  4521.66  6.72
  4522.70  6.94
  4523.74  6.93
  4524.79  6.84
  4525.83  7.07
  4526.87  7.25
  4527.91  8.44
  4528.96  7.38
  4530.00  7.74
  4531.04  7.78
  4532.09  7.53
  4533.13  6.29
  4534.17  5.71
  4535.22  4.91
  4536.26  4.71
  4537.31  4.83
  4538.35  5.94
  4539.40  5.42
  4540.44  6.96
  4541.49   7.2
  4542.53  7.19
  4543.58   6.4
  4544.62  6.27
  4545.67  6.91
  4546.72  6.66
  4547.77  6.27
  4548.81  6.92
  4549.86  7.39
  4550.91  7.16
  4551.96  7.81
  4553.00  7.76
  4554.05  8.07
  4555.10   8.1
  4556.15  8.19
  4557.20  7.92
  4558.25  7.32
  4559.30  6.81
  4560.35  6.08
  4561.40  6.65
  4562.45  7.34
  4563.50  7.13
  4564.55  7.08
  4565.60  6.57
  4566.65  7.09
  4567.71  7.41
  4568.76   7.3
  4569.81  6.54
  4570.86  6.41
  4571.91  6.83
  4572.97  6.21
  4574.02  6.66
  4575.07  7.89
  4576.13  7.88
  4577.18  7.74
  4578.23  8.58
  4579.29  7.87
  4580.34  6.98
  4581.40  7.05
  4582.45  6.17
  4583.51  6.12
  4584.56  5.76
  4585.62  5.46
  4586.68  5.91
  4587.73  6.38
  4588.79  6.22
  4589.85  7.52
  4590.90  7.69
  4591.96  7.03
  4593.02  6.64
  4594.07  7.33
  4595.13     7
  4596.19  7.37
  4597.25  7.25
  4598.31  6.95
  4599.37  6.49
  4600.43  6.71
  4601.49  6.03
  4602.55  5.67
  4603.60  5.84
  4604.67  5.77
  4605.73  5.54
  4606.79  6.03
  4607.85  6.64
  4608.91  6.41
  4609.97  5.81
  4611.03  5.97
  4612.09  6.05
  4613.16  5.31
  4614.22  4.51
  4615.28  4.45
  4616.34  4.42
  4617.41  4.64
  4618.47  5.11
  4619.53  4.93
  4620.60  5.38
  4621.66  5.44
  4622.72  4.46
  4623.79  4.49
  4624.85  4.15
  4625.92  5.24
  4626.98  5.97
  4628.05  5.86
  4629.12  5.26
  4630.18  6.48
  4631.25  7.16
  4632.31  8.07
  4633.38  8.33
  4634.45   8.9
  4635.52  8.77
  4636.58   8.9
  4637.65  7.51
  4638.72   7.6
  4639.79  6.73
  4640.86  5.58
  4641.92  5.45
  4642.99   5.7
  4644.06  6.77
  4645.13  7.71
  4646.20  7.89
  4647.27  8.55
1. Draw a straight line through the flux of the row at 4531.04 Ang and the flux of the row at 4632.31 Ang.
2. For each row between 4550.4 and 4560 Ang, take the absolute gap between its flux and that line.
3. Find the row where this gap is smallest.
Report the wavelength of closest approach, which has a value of 4551.96 Ang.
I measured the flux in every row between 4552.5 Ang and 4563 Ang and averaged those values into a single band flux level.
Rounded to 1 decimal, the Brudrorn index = 7.4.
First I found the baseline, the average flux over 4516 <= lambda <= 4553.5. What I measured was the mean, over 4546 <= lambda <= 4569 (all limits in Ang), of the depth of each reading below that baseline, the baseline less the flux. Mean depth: -0.44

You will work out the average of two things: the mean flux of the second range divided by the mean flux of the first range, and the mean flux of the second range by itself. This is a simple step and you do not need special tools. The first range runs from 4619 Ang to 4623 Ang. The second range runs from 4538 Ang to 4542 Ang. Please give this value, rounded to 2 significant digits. 3.8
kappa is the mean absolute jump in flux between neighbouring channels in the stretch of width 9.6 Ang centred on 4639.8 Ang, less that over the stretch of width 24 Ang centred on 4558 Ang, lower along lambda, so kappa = 0.24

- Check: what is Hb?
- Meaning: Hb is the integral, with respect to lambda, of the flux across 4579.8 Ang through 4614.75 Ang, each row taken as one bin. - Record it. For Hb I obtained 222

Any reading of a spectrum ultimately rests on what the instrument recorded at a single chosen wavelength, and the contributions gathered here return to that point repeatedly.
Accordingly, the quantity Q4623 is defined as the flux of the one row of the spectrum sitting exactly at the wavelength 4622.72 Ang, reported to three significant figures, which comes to 4.46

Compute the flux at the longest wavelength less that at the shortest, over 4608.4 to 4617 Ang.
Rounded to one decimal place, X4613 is -2.0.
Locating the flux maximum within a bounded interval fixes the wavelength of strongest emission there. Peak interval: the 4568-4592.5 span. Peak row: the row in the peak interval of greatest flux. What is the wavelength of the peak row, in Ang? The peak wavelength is 4578.23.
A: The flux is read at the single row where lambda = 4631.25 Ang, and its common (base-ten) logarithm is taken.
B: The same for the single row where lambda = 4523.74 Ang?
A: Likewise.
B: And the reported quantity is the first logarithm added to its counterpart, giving 1.70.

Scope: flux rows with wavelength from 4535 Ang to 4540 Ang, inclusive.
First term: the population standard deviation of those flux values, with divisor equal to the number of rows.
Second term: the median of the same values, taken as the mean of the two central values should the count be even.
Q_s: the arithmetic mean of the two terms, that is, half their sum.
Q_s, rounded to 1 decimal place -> 2.7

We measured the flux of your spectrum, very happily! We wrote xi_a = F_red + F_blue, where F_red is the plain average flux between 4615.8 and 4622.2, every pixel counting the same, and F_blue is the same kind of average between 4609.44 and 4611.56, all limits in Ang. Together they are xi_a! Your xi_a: 10.9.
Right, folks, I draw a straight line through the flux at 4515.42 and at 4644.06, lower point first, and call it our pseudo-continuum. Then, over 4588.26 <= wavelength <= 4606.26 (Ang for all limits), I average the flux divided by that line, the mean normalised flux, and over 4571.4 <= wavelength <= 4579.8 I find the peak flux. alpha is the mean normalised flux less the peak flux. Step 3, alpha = -7.6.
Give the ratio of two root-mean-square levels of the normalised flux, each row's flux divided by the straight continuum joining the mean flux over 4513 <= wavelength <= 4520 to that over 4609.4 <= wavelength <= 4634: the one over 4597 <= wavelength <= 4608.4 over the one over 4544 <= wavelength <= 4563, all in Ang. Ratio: 1.0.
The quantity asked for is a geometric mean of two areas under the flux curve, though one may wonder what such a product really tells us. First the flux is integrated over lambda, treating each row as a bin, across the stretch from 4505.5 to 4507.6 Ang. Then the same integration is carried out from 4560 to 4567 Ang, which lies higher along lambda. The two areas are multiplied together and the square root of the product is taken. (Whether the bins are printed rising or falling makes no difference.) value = 24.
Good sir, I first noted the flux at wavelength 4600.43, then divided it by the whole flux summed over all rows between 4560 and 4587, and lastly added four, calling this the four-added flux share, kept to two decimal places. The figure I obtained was 4.04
